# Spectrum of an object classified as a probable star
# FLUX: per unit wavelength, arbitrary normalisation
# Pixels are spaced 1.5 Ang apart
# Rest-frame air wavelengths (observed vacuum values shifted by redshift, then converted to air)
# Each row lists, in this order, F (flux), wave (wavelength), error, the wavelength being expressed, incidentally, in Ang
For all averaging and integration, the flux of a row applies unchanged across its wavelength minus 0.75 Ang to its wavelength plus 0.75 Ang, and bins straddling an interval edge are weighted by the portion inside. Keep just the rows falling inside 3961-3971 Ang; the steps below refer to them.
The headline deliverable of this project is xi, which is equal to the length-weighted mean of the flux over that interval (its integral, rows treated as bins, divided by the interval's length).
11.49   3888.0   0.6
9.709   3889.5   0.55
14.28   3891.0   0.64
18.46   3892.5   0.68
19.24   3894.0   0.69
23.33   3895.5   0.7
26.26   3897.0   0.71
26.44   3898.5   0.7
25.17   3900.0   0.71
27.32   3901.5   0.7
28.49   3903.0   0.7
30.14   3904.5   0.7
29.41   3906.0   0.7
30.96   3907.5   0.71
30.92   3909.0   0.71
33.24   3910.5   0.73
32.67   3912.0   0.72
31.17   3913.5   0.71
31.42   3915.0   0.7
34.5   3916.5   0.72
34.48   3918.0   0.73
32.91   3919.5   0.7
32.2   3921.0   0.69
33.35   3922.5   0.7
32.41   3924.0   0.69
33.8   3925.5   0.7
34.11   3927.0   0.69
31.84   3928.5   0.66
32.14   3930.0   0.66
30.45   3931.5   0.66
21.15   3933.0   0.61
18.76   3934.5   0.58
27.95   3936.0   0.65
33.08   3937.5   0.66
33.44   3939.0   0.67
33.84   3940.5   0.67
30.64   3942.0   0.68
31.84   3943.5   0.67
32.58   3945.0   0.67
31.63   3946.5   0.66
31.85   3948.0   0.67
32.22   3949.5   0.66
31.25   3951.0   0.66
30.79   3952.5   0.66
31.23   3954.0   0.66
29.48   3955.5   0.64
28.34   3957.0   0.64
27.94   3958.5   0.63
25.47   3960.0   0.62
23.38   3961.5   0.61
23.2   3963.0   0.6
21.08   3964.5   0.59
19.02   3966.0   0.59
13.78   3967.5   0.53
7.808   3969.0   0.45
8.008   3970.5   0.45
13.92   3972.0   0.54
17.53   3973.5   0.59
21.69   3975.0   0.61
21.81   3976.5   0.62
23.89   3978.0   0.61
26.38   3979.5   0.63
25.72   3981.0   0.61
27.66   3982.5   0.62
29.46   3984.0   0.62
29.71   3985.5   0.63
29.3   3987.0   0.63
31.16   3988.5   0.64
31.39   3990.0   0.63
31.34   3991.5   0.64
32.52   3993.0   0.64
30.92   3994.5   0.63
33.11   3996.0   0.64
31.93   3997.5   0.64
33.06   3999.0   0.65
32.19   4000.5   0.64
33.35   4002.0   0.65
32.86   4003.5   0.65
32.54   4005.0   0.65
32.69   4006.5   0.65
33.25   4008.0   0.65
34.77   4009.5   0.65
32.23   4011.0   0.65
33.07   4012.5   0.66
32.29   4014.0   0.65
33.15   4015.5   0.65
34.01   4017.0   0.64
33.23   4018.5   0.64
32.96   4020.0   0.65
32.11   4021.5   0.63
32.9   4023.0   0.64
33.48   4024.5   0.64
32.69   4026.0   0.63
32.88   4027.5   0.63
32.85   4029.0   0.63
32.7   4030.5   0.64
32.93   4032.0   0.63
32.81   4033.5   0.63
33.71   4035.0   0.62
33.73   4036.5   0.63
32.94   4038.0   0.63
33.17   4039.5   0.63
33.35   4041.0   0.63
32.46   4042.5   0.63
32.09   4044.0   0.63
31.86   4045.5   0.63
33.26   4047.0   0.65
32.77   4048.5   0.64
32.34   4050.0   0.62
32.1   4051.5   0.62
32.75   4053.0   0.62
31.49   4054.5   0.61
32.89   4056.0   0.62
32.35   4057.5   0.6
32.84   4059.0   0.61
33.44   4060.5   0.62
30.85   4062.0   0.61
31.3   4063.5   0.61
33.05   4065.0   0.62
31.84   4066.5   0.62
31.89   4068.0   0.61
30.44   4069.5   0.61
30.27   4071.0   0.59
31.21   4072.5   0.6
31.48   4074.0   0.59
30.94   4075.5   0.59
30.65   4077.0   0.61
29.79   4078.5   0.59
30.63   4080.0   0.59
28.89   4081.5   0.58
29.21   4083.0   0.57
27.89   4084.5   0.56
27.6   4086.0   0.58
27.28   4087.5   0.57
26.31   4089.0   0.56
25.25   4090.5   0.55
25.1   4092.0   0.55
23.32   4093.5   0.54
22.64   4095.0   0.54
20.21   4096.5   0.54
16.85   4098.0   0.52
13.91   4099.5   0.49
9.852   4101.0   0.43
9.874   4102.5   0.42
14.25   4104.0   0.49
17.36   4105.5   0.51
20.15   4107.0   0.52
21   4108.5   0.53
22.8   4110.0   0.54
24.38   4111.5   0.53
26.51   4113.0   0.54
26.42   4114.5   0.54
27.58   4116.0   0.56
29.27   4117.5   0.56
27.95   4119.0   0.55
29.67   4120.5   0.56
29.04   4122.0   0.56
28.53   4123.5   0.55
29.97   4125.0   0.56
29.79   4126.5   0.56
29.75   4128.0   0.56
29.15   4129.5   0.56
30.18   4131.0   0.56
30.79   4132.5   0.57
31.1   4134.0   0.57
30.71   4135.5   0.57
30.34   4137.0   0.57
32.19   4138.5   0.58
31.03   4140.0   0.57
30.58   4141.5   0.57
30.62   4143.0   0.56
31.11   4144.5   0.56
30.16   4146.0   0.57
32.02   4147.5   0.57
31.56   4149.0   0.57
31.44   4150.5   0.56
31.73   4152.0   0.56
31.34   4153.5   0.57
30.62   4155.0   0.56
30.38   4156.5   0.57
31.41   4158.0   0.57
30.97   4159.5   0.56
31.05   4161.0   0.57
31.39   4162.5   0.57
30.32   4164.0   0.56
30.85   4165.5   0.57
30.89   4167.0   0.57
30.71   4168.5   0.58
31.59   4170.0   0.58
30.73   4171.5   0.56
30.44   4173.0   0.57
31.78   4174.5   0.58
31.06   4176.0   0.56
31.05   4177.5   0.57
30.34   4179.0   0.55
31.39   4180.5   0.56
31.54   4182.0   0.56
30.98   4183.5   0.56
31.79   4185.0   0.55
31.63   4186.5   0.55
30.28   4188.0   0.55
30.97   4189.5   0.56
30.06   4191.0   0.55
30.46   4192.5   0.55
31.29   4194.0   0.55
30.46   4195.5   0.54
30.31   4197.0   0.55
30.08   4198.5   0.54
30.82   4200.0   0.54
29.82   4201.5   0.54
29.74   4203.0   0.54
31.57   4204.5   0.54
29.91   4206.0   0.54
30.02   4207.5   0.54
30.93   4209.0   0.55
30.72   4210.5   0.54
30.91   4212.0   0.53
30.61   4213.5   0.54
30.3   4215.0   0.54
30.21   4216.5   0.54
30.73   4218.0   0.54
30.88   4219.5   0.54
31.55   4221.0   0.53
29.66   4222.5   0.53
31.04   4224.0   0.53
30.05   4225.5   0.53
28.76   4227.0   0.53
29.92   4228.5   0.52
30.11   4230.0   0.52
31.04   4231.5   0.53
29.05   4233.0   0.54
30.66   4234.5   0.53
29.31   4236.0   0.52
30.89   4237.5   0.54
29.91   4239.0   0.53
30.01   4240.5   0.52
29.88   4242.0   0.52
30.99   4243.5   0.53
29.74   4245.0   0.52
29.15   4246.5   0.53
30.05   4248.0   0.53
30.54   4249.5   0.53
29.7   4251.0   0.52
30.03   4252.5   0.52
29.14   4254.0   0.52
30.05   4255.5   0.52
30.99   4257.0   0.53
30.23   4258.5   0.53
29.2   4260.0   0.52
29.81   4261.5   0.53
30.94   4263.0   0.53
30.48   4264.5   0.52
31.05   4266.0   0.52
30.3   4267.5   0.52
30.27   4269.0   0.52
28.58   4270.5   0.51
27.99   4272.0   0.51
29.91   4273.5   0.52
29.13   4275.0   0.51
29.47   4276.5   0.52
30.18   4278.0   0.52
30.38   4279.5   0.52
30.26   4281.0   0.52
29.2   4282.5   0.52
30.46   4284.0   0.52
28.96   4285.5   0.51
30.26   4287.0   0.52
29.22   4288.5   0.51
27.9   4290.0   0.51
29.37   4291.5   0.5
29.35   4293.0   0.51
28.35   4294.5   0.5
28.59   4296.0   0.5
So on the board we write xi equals 16.7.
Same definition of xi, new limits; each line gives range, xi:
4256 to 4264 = 30.2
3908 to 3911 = 31.9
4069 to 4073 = 30.6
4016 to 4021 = 33.3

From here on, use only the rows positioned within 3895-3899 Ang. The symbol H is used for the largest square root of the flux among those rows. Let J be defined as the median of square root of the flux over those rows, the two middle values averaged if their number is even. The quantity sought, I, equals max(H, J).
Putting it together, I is 5.1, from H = 5.1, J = 5.12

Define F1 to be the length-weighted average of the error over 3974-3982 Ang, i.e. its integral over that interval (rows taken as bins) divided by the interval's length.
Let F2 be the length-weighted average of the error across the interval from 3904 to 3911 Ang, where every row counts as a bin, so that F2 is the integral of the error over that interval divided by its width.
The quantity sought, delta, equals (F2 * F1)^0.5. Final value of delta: 0.66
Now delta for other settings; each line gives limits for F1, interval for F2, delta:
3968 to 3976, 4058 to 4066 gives 0.57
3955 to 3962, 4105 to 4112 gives 0.58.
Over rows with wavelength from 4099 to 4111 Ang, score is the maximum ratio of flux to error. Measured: 42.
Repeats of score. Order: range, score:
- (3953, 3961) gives 47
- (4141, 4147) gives 56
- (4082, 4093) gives 51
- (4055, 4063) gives 54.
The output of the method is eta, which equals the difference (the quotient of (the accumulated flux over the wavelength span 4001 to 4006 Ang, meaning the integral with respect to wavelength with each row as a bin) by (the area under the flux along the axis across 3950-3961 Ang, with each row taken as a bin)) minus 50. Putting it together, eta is -49.5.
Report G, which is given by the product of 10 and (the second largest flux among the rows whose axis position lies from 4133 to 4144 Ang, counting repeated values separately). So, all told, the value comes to 311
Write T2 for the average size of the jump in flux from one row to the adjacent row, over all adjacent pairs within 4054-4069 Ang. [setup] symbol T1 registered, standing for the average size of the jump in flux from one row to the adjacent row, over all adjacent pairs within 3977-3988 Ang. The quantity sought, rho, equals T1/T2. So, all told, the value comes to 1.2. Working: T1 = 1.3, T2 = 1.0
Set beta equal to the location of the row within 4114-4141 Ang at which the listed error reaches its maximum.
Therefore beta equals 4138.5 Ang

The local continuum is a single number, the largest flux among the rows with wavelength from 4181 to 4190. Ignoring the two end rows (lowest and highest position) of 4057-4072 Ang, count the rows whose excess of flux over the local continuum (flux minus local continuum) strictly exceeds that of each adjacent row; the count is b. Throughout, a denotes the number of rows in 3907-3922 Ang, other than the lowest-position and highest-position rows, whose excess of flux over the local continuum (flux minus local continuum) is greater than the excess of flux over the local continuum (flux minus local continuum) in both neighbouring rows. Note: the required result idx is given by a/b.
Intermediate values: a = 2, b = 3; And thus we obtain 0.7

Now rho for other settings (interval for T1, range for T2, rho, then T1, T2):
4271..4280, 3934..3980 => 0.4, 0.8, 2.2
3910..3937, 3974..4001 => 1.8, 2.2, 1.2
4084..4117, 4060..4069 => 1.4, 1.7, 1.2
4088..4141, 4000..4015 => 1.5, 1.4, 0.9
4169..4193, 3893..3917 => 0.4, 0.7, 1.6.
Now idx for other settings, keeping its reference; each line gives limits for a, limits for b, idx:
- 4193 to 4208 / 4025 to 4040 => 0.7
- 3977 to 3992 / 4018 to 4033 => 1.5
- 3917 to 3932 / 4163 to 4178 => 1.0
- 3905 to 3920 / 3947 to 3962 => 1.5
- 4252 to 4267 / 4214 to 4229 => 1.0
